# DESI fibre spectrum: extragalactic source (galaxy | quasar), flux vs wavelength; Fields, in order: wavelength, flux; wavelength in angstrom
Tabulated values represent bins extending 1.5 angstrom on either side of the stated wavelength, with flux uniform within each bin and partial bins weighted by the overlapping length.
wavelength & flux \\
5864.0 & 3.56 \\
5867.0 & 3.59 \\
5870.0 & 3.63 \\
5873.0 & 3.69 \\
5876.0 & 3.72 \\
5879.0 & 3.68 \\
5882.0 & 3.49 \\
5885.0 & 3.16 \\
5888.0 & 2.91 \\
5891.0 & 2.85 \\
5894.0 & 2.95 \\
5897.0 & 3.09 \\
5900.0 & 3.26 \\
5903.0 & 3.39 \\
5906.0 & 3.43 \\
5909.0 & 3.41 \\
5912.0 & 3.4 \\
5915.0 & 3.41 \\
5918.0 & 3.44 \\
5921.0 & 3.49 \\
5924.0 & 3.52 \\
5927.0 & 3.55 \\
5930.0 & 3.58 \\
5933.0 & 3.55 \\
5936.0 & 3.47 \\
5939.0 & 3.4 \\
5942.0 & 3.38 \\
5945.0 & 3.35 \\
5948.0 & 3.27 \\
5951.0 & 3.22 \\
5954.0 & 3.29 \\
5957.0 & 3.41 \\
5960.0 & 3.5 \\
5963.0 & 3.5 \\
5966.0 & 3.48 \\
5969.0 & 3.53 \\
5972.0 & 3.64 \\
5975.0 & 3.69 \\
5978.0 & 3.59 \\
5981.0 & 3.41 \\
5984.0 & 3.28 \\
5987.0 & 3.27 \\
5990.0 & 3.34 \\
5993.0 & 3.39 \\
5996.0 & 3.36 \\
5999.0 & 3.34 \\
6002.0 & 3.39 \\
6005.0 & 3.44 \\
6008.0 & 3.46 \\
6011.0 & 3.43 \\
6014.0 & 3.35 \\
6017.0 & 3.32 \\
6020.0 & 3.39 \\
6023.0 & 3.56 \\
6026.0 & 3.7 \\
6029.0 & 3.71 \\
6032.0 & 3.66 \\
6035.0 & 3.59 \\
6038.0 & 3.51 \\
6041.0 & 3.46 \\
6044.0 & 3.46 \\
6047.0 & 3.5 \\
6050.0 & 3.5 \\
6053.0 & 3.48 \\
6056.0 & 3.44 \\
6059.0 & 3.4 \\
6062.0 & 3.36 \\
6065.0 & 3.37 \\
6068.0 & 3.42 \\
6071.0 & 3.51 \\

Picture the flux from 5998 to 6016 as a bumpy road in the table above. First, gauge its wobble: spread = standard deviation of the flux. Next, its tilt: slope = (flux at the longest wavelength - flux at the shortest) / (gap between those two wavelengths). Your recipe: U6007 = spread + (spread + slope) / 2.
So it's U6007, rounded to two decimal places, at 0.07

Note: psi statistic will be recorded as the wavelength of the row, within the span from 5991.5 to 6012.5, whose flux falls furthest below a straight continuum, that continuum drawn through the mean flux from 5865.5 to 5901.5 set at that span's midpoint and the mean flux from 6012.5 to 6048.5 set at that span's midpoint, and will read 5999.0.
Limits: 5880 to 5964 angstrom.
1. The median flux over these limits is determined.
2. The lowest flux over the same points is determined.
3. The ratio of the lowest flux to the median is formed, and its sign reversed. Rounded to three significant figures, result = -0.837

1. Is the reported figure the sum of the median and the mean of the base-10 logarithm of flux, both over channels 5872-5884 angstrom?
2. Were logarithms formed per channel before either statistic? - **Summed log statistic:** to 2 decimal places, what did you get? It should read 1.13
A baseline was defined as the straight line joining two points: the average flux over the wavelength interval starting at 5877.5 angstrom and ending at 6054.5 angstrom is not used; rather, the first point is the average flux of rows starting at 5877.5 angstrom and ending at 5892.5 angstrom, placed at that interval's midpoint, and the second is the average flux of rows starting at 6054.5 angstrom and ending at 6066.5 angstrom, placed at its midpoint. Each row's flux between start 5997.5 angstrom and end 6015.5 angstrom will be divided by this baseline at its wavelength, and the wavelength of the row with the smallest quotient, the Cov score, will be 6014.0 angstrom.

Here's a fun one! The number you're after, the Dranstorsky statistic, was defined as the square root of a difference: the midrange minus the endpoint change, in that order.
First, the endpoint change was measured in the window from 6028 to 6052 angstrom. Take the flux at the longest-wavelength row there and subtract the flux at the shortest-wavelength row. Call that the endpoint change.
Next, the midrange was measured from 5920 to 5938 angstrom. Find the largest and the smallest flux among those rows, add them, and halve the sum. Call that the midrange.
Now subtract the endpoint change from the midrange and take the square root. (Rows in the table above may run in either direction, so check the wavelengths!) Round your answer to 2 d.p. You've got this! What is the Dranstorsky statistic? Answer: 1.93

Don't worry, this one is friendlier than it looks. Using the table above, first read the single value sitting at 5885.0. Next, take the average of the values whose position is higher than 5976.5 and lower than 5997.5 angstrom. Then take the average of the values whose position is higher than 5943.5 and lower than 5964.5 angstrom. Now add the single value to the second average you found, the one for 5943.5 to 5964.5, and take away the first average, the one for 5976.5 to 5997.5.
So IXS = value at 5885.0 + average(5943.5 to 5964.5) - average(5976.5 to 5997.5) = 3.15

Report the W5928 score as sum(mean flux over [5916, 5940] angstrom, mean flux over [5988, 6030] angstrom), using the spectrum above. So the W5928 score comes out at 6.94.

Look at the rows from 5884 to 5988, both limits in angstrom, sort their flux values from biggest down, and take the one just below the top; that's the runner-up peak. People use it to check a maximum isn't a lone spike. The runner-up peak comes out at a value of 3.64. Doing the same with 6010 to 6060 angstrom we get 3.7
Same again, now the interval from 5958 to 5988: 3.64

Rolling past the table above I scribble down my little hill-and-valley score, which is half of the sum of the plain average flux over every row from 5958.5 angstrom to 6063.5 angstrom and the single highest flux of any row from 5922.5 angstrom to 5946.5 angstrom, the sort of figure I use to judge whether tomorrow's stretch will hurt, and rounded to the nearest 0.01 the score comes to 3.52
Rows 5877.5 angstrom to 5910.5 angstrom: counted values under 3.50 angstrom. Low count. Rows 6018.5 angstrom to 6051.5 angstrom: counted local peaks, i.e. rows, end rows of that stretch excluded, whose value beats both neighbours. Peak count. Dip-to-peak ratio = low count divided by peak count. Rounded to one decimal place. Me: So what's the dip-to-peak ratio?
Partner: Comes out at 10.0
